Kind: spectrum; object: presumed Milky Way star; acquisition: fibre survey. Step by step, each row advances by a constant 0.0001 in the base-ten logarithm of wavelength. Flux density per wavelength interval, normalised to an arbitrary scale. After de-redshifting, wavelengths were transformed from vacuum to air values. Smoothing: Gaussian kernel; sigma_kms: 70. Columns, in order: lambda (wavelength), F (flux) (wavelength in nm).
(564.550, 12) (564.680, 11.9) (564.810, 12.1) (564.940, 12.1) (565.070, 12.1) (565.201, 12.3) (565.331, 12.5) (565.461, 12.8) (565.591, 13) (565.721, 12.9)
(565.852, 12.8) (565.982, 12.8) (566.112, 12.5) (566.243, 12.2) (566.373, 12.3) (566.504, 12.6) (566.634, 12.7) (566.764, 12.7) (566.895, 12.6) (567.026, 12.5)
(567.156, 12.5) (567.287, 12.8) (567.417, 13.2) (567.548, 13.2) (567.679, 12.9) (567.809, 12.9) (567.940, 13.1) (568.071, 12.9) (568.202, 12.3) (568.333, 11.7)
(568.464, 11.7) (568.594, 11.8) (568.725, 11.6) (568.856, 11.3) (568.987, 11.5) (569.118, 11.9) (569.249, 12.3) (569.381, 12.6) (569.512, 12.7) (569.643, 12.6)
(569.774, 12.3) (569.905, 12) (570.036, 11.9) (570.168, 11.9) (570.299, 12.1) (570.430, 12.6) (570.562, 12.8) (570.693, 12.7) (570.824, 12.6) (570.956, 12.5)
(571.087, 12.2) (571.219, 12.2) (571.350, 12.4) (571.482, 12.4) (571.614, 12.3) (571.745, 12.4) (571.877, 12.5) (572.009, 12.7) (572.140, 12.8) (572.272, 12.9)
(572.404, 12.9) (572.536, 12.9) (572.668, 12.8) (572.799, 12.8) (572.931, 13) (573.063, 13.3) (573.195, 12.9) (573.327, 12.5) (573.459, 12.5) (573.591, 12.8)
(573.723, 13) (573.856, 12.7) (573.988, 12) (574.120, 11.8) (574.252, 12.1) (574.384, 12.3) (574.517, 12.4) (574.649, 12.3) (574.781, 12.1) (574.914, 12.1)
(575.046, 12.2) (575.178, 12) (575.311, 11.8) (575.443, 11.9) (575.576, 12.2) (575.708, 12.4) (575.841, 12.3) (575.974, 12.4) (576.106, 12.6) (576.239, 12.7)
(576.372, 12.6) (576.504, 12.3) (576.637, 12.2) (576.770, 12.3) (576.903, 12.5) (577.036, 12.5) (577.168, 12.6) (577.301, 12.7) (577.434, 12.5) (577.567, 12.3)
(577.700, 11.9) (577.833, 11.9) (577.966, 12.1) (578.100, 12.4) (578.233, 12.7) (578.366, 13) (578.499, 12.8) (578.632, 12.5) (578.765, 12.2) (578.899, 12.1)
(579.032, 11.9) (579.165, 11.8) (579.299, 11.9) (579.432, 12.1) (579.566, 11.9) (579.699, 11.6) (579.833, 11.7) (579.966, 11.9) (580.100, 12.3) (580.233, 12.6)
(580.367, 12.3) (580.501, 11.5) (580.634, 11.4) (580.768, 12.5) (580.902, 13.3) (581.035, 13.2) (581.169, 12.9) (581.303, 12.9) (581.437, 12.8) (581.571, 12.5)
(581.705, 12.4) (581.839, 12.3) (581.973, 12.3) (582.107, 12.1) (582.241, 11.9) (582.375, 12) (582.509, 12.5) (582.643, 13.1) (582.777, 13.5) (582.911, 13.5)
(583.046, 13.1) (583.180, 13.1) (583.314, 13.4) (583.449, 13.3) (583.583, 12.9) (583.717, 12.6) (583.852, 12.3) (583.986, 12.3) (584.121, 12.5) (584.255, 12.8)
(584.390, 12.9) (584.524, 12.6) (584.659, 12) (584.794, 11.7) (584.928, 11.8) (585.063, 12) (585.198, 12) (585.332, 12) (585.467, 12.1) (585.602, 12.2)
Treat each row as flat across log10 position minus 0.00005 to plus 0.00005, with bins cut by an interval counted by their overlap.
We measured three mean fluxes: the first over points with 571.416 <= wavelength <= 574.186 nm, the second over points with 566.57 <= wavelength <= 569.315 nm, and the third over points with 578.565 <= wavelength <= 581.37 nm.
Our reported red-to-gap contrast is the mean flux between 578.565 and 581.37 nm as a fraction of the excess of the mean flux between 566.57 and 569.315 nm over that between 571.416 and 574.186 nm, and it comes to -44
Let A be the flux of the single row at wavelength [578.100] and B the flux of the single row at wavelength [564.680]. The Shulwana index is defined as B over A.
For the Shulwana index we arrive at 0.96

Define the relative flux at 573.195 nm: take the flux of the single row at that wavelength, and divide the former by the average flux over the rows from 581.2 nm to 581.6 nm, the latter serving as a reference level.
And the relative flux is 1.01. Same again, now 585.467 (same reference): 0.95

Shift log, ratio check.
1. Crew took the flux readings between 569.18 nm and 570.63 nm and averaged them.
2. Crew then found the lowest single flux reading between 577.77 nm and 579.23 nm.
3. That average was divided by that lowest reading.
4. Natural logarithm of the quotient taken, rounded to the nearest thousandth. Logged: 0.045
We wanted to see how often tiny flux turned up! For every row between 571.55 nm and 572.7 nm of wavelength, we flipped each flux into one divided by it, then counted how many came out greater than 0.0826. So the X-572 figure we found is 0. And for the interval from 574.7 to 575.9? 5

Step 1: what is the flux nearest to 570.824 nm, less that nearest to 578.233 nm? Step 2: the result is -0.1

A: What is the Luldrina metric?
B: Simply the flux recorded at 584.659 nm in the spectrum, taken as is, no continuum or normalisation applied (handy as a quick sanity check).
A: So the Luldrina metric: 12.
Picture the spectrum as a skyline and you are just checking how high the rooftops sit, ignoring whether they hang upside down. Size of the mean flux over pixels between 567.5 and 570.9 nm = 12.3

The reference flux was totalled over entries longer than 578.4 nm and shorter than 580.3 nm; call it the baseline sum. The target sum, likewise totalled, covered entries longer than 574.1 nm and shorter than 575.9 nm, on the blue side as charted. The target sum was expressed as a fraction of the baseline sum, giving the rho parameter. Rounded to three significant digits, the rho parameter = 1.00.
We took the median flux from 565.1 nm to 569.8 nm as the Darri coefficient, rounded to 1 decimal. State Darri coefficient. 12.6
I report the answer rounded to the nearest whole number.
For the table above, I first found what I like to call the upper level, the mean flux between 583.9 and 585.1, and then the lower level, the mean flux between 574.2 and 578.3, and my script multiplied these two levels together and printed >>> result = 151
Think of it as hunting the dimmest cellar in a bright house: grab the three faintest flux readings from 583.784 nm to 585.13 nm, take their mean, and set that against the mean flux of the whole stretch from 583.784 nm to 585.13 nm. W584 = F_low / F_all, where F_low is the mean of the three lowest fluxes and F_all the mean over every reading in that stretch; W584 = 0.963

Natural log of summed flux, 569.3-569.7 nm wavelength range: 3.63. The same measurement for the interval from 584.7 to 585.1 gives 3.57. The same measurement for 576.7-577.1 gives 3.62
